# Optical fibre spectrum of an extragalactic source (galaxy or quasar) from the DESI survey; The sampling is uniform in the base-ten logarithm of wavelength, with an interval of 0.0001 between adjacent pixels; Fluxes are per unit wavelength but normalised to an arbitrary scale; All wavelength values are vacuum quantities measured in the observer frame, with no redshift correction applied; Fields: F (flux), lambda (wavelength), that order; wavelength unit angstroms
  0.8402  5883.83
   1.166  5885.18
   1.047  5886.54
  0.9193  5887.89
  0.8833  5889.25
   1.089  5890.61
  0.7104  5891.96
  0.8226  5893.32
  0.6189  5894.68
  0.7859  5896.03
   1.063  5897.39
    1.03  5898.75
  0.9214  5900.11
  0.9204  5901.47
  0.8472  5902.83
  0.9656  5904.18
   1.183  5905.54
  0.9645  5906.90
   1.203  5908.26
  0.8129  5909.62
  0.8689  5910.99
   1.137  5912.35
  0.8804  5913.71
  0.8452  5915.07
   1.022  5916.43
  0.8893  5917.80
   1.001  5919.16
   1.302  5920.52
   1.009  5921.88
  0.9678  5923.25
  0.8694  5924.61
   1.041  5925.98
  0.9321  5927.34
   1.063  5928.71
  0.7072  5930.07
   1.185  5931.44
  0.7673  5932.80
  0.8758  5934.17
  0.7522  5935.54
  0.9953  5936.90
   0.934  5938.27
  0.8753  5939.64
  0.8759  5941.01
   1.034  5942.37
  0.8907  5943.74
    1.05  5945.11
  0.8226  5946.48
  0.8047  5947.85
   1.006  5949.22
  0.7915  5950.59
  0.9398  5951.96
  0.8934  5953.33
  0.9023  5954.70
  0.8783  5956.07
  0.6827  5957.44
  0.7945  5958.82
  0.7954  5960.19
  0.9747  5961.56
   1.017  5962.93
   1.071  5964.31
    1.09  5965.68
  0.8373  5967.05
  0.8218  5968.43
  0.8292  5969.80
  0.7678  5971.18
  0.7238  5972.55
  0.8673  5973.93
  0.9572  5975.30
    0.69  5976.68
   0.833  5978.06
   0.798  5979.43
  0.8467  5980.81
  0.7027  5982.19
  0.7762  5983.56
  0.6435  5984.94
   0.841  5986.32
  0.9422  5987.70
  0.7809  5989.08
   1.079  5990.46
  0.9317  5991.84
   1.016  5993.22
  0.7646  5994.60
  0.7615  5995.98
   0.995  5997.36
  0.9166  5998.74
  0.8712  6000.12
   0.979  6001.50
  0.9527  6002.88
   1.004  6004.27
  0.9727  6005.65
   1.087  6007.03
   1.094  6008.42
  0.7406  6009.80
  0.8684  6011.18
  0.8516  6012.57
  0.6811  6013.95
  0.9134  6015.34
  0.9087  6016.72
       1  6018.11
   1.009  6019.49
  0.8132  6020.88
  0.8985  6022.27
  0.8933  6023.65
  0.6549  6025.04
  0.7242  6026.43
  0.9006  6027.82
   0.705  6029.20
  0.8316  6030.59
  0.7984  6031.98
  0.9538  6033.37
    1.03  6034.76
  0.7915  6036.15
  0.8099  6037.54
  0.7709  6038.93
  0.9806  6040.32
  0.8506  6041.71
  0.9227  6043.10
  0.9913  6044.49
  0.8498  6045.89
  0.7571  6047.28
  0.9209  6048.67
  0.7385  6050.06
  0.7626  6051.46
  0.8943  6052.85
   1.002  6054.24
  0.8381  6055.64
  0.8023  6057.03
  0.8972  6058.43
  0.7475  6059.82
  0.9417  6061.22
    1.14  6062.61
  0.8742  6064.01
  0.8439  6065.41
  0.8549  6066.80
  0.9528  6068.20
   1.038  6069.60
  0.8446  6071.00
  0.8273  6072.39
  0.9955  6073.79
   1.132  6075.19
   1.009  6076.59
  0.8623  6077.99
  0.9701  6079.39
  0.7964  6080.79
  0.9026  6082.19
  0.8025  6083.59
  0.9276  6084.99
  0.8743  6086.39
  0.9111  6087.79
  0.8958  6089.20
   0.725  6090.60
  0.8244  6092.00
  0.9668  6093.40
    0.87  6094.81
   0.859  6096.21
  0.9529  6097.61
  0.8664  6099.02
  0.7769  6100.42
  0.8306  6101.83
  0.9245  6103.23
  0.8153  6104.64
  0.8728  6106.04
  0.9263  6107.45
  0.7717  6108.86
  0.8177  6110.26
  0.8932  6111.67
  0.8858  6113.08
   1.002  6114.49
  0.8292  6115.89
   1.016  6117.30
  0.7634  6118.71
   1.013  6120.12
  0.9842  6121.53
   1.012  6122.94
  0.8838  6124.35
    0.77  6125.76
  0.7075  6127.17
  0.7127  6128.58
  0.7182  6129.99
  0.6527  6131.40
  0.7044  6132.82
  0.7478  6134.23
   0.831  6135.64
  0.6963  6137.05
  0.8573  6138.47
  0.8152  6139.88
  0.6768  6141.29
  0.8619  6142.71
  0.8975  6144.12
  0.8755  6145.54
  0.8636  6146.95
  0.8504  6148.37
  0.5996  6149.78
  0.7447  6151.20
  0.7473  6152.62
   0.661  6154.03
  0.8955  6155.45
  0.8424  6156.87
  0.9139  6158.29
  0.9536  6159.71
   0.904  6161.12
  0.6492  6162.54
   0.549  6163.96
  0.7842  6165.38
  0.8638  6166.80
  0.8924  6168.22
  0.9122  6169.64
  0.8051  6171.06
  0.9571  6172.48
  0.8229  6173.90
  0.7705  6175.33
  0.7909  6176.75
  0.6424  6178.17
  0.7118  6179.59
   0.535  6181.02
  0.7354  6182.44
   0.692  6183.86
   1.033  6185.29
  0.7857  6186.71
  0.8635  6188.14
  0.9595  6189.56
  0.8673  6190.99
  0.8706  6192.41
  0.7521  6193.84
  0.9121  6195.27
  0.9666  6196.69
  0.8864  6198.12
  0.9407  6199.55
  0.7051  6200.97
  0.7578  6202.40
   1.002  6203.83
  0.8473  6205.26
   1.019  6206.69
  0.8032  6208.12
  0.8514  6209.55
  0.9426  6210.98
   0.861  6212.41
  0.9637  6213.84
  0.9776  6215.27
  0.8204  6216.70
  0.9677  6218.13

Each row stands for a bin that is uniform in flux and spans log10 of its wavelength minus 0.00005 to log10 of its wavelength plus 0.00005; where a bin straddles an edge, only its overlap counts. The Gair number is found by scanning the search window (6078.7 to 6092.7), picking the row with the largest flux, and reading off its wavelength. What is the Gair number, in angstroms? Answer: 6079.39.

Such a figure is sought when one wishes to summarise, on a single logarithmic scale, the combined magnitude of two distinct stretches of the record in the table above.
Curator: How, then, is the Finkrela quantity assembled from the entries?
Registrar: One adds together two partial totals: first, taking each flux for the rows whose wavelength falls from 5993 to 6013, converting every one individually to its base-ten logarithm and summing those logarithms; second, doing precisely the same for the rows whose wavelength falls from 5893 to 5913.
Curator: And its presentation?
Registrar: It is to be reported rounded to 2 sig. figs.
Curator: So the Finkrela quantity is -1.0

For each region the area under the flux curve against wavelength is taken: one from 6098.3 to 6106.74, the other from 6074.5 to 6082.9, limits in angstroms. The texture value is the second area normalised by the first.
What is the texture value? 1.11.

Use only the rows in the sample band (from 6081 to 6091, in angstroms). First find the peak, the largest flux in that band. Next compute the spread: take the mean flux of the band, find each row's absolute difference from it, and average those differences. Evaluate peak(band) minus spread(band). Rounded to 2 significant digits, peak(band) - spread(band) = 0.87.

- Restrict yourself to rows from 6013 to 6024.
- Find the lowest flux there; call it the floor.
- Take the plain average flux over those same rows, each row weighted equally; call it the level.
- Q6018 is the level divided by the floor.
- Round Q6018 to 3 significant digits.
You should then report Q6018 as 1.31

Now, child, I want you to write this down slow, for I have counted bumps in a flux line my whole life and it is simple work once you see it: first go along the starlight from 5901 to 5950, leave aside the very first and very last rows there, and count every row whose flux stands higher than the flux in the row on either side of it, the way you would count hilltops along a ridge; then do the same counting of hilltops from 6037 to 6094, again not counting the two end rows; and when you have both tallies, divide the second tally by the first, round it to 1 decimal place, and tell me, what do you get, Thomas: 1.0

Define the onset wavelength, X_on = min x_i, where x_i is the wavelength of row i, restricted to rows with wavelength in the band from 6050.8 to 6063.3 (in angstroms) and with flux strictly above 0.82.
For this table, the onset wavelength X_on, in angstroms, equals 6052.85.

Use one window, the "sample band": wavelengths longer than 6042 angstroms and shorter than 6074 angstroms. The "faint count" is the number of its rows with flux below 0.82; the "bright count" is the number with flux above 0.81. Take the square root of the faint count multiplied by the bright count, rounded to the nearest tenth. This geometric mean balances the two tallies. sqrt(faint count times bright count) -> 9.5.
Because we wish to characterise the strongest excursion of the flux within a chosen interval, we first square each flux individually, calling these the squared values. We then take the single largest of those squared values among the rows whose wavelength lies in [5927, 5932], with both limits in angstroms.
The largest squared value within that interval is 1.40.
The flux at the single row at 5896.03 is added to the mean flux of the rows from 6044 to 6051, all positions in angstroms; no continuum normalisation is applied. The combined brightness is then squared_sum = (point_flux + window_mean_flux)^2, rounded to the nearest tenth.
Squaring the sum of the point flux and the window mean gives 2.7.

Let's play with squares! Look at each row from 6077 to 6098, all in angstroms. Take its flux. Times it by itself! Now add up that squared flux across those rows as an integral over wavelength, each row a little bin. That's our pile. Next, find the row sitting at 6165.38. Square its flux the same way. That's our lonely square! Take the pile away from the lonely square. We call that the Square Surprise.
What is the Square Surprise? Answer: -15.6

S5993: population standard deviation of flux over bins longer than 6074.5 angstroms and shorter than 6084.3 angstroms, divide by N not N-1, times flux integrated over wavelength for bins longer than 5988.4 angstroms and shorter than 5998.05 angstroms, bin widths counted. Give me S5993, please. 0.98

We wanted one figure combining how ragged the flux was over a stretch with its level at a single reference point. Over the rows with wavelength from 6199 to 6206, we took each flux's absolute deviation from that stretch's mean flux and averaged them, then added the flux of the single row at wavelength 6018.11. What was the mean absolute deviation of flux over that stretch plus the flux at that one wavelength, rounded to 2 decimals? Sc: 1.10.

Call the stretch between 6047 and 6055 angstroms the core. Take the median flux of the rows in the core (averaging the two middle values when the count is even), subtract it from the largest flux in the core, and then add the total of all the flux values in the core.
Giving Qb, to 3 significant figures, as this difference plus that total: 5.25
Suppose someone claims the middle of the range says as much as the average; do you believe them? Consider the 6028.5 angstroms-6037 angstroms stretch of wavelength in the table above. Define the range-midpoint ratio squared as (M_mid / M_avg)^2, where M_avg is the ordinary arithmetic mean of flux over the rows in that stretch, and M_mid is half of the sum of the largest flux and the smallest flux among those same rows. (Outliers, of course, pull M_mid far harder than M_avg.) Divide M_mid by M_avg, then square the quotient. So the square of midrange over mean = 1.04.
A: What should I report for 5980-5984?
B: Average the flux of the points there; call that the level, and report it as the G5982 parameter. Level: 0.78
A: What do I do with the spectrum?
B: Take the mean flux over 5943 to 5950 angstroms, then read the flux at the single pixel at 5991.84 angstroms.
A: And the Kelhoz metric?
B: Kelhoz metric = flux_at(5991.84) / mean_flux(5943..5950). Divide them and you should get 1.02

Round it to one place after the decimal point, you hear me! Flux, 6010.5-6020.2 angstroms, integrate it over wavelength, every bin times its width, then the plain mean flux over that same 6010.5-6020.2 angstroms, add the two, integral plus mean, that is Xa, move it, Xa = 9.5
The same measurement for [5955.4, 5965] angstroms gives 9.4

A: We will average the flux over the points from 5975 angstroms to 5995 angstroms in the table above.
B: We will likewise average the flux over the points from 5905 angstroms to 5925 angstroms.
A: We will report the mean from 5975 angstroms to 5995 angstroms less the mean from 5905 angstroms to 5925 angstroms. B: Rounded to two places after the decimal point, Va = -0.16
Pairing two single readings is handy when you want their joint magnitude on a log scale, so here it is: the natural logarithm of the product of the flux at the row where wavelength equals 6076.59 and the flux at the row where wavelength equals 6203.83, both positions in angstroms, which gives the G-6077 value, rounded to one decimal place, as 0.0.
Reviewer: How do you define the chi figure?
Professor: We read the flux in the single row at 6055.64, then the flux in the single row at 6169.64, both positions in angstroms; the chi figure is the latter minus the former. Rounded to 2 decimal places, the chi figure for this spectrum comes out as 0.07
